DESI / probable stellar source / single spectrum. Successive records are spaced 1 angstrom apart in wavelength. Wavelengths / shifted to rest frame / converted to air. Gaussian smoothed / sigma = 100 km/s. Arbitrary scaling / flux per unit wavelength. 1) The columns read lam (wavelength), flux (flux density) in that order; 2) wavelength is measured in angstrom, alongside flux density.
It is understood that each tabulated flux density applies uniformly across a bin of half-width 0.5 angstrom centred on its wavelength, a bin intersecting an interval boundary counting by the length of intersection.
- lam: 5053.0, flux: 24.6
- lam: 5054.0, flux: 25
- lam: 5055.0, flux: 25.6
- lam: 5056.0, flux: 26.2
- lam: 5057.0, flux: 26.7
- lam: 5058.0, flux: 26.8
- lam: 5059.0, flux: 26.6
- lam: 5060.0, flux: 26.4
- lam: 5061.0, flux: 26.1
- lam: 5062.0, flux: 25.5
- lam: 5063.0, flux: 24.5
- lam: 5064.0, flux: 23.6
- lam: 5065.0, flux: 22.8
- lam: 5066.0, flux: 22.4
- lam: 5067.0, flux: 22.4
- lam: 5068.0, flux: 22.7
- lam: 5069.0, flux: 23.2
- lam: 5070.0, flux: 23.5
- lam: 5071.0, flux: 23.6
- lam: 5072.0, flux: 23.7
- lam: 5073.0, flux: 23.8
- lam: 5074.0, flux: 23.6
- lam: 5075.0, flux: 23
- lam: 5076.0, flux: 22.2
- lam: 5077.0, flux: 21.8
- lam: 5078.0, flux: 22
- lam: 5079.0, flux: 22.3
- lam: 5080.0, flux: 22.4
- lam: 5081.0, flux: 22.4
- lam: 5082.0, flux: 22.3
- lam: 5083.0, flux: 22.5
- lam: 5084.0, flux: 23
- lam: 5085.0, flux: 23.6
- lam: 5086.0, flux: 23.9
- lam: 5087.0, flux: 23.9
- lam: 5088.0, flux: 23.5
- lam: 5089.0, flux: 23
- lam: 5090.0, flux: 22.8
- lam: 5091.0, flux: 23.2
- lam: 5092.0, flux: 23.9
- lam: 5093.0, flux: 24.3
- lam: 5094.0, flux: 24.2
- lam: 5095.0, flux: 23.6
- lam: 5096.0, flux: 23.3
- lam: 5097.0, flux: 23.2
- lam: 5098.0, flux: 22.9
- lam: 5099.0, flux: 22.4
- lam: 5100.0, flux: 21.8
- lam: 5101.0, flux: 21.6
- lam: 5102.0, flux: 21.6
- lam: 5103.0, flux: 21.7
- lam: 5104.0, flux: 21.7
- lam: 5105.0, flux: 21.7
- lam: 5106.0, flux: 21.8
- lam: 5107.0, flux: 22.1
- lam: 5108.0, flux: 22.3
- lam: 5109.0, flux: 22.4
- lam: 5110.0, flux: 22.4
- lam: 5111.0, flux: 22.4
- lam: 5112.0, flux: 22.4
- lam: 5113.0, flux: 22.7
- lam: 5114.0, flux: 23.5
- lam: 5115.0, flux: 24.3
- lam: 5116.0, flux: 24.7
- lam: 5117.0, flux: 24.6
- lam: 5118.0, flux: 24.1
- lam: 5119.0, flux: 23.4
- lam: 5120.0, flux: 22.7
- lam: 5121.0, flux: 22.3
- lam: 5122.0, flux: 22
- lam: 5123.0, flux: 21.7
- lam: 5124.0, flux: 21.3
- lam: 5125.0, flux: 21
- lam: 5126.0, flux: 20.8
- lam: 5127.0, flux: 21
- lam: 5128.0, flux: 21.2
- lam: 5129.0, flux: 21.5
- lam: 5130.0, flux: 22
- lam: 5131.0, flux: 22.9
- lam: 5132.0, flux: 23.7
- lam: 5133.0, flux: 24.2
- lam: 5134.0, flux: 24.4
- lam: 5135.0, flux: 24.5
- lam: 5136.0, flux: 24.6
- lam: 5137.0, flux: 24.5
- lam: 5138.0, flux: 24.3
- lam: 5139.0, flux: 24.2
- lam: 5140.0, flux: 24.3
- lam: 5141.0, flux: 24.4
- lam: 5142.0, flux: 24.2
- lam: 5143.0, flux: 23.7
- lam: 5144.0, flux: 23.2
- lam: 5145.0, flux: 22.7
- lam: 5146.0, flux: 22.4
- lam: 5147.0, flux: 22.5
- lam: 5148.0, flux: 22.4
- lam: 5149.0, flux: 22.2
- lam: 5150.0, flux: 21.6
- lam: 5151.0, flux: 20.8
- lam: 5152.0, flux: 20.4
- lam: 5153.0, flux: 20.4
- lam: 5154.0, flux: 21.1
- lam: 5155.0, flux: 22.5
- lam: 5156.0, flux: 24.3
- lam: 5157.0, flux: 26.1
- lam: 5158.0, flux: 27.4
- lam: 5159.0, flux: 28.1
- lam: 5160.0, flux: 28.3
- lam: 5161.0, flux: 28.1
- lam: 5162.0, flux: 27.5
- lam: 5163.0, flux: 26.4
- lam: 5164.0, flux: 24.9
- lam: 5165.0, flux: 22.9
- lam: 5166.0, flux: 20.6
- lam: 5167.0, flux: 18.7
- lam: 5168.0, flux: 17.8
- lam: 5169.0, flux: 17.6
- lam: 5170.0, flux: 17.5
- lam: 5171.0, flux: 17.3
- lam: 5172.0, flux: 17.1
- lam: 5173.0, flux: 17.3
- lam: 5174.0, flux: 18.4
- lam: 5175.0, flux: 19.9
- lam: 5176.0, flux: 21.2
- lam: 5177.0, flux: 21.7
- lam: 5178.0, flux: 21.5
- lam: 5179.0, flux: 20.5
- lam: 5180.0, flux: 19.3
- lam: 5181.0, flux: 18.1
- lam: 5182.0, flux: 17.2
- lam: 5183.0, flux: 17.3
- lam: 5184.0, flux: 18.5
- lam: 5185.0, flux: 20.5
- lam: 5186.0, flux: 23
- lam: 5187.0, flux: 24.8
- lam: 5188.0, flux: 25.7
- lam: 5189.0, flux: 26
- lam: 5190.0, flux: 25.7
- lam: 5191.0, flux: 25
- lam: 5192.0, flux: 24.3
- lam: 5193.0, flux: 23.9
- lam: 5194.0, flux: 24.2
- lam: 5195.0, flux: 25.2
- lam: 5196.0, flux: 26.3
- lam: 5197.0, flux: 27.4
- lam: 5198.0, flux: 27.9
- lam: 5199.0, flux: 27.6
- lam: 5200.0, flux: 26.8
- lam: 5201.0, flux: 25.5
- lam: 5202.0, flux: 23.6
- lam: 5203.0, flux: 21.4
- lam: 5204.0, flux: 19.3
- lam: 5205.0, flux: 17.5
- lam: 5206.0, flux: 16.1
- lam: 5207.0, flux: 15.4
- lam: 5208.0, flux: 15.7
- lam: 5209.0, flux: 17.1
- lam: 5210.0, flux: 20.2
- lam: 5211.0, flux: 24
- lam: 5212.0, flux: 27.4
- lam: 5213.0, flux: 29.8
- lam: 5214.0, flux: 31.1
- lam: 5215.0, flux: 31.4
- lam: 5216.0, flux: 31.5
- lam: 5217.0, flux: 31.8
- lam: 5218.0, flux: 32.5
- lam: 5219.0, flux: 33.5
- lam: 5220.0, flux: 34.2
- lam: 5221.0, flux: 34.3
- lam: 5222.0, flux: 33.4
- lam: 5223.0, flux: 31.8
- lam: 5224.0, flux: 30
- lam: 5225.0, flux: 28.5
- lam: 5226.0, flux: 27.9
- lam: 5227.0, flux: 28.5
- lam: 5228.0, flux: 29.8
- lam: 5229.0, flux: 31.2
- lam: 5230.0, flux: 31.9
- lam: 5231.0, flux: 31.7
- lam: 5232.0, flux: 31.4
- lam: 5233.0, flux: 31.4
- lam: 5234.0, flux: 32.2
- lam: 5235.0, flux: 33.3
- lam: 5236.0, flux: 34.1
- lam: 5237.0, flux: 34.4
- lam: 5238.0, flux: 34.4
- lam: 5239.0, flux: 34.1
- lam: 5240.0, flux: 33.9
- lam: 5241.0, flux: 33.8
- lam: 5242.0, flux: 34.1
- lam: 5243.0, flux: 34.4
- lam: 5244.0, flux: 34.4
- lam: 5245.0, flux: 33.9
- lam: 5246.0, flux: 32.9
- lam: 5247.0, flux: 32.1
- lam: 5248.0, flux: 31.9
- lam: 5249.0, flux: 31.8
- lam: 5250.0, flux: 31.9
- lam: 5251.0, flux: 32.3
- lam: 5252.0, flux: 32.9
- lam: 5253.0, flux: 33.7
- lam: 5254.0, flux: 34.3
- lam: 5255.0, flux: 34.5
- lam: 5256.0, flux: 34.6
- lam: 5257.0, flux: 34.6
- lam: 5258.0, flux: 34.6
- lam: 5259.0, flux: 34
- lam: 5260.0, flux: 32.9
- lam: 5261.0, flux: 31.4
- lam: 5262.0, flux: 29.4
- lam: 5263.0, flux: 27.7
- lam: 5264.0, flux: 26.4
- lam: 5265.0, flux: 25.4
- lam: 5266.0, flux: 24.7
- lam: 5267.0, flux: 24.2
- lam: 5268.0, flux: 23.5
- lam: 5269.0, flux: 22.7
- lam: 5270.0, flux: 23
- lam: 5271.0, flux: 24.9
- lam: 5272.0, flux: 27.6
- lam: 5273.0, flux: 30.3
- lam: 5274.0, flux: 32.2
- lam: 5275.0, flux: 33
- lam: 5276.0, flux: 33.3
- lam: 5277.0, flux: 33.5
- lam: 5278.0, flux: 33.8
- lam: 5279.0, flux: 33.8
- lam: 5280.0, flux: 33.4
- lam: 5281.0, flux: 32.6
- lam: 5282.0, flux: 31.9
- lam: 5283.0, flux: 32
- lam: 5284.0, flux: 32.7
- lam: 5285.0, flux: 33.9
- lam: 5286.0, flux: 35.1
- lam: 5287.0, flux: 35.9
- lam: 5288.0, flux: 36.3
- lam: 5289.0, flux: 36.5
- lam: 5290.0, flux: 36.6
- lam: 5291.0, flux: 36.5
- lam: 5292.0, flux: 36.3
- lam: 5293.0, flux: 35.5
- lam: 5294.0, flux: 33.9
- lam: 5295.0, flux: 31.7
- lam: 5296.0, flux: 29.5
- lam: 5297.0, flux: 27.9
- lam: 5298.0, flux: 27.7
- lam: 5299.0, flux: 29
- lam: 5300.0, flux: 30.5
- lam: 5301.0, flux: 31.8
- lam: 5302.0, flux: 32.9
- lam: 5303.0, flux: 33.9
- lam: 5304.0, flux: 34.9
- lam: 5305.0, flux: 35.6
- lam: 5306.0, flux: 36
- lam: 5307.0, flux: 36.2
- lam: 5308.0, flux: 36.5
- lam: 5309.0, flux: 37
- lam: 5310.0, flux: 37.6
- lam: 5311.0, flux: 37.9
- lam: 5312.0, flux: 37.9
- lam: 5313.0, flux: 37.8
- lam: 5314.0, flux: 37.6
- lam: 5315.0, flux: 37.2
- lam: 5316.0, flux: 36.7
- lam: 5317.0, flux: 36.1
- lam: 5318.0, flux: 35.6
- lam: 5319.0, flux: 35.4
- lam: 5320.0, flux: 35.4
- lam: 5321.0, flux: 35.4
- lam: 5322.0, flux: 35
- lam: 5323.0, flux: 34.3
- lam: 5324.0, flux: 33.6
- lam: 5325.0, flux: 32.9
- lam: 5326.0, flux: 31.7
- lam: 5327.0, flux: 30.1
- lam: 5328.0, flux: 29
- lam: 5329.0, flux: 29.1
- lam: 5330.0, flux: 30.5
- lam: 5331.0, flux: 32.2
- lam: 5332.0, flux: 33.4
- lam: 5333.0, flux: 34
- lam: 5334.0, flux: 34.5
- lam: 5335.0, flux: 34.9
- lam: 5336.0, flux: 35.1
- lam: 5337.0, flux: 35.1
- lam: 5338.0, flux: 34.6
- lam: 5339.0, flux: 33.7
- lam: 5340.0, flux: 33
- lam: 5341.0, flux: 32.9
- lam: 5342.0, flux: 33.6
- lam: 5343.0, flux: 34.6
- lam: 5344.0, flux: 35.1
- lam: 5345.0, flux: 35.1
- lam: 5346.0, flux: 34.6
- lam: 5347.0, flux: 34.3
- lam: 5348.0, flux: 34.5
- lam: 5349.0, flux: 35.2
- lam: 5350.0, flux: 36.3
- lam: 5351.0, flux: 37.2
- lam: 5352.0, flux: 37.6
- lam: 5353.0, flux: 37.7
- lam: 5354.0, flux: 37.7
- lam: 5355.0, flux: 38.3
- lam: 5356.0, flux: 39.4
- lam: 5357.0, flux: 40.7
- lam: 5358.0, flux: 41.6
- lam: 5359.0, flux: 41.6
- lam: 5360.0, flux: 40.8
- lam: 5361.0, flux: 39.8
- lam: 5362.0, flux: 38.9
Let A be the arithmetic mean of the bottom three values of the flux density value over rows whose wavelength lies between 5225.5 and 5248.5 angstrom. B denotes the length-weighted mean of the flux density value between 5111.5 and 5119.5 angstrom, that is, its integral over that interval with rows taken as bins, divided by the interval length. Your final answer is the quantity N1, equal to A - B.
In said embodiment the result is 5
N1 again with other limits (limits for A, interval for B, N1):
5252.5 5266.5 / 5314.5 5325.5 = -10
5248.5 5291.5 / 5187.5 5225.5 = -3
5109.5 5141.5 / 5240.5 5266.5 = -11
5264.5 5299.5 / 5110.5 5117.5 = 0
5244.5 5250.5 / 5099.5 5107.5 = 10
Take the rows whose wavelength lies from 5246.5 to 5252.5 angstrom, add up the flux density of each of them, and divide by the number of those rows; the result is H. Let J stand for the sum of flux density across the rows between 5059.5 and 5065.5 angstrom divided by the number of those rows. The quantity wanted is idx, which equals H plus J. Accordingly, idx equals 57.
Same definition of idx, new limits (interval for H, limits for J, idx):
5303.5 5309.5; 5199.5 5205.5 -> 58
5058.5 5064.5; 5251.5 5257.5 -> 60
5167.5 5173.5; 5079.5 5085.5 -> 40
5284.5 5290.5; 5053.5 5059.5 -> 62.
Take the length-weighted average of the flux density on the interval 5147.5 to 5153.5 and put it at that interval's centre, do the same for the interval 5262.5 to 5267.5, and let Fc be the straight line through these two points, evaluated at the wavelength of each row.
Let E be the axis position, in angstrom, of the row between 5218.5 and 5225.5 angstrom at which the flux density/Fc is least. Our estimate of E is 5225.0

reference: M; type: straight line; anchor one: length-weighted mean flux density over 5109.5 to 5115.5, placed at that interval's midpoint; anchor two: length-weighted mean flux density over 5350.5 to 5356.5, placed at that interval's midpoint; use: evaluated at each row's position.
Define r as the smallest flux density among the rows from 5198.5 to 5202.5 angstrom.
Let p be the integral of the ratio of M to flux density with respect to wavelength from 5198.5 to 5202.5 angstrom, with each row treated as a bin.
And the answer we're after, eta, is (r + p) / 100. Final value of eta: 0.28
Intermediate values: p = 4.4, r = 23.6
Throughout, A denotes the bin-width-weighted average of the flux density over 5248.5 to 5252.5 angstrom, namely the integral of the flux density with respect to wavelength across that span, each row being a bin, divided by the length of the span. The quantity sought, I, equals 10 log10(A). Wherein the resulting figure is 15.1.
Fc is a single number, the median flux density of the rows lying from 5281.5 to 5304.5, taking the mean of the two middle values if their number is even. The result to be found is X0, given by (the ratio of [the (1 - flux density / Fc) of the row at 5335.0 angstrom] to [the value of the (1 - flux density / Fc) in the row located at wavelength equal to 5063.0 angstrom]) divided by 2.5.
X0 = 0.0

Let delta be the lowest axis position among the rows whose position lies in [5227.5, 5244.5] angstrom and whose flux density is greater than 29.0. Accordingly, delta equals 5228.0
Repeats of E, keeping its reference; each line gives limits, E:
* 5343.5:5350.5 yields 5347.0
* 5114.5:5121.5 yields 5121.0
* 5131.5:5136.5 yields 5132.0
